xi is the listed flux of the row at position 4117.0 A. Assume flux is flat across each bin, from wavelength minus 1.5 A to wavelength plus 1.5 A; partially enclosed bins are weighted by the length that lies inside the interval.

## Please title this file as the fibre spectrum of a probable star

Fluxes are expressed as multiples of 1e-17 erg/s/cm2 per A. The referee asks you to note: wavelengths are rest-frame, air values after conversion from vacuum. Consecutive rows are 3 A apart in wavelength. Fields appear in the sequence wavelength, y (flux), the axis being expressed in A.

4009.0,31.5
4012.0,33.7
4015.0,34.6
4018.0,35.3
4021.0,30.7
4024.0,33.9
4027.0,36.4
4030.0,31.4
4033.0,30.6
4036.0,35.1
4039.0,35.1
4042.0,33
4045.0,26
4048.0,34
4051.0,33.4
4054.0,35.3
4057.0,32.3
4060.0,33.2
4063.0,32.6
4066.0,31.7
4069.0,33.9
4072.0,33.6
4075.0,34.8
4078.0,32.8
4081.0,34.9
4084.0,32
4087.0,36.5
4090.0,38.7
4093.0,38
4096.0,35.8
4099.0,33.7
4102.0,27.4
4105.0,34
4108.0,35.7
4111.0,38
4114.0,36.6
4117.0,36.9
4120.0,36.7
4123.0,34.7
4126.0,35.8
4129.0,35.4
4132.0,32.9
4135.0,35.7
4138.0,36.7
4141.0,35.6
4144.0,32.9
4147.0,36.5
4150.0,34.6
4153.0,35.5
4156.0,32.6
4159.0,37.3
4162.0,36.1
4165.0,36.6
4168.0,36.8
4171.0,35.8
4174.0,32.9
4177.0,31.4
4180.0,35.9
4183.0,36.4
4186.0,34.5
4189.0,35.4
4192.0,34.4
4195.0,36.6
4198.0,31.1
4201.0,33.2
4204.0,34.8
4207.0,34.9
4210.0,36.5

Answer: 36.9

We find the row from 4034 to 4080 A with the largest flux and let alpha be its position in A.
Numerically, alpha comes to 4054.0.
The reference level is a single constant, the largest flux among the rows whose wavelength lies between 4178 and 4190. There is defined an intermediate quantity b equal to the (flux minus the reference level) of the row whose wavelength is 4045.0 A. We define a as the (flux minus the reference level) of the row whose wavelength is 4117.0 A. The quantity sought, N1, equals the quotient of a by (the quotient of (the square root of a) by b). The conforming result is -7.4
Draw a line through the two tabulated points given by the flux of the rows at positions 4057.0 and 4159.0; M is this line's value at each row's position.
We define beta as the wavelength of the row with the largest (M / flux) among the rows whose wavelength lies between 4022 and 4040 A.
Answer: 4033.0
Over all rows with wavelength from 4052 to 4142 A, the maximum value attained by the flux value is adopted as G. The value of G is 38.7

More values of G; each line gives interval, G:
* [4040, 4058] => 35.3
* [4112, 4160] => 37.3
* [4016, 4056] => 36.4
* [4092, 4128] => 38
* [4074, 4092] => 38.7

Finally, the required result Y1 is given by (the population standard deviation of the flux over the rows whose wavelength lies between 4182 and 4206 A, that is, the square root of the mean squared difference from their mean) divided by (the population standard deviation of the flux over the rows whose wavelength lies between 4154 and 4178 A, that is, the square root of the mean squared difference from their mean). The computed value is 0.78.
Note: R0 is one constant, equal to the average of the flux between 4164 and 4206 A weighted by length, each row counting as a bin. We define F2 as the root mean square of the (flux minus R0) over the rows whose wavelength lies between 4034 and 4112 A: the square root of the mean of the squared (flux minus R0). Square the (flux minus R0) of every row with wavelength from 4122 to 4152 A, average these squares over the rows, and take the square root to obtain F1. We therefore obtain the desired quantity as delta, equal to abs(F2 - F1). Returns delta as 1.5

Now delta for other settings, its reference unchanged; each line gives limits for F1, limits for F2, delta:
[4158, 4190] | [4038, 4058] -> 1.7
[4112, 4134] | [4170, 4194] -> 0.0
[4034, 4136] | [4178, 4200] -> 0.9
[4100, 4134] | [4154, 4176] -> 0.8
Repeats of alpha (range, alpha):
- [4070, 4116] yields 4090.0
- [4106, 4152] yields 4111.0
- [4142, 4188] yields 4159.0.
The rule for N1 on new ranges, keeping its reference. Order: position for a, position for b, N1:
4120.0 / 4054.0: -0.6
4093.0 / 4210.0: 0.1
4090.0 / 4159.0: 1.4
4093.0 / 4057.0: -5.2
